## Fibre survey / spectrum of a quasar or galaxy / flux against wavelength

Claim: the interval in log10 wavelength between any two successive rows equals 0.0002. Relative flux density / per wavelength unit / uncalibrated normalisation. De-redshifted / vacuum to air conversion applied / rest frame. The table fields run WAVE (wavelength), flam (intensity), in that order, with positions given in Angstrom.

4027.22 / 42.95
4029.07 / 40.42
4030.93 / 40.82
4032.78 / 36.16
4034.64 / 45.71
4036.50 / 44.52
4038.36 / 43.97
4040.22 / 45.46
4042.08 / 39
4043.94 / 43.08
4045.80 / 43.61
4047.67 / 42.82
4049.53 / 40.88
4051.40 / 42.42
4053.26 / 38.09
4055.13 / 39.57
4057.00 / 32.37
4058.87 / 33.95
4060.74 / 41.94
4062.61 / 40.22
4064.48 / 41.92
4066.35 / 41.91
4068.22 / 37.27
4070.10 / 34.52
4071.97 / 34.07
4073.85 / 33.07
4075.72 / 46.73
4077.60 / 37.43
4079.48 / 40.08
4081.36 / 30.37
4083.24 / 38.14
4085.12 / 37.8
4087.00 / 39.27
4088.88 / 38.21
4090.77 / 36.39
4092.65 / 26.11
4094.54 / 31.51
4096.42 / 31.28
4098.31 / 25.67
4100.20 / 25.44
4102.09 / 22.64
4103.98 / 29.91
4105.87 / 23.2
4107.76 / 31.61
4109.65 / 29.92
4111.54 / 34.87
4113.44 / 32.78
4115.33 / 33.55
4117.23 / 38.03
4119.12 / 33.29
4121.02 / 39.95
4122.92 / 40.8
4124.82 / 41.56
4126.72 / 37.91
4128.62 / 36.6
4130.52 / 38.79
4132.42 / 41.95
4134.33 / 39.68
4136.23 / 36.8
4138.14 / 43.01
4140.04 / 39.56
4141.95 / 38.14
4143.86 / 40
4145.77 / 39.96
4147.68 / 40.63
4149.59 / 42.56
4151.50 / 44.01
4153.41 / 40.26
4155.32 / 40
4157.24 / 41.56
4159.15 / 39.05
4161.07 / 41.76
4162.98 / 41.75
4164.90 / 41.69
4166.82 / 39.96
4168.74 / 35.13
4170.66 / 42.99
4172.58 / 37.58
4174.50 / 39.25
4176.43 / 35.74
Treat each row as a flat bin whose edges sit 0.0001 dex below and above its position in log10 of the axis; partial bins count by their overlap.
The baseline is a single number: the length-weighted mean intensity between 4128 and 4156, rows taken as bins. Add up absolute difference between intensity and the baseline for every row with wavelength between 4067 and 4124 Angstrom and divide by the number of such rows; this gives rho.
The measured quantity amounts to 6.9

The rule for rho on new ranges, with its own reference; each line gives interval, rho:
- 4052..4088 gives 3.6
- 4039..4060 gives 3.2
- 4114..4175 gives 1.9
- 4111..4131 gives 3.4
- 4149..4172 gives 1.8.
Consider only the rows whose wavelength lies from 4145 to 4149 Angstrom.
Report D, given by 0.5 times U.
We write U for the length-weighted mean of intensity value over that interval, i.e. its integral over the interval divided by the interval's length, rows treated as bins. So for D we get 20.3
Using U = 41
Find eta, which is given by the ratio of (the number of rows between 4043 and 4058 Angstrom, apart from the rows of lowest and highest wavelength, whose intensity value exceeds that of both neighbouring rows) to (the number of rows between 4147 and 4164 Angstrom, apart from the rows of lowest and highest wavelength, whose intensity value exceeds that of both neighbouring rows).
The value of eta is 1.00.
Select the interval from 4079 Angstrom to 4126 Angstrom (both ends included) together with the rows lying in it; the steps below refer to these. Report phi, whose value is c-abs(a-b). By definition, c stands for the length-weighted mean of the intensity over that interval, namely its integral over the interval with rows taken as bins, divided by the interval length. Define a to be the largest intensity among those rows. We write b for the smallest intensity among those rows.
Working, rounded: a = 41.56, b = 22.64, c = 33.3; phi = 14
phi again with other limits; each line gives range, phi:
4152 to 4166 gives 38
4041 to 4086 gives 22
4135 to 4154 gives 33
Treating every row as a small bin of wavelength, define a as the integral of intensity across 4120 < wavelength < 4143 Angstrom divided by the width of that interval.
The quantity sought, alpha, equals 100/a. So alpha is 2.5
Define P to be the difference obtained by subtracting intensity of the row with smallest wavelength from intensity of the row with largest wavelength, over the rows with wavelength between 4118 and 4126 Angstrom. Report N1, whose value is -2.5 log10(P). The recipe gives -2.3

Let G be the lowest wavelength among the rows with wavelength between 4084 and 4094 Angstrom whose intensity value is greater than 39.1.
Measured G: 4087.00 Angstrom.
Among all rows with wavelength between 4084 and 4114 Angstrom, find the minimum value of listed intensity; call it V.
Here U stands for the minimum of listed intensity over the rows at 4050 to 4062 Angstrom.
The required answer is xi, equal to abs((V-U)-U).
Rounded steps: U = 32.37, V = 22.64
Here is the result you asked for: 42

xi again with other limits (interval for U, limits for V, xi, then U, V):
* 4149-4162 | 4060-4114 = 55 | 39.05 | 22.64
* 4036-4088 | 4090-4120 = 38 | 30.37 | 22.64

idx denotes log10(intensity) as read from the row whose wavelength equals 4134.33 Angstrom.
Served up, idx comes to 1.60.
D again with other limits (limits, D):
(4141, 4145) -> 19.5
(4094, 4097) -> 15.7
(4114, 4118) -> 17.7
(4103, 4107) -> 13.4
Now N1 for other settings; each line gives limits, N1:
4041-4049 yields -1.5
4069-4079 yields -1.2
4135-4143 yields -0.3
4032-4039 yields -2.2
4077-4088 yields -0.7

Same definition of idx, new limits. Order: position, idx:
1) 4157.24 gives 1.62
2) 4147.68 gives 1.61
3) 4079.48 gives 1.60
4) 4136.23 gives 1.57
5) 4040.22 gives 1.66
